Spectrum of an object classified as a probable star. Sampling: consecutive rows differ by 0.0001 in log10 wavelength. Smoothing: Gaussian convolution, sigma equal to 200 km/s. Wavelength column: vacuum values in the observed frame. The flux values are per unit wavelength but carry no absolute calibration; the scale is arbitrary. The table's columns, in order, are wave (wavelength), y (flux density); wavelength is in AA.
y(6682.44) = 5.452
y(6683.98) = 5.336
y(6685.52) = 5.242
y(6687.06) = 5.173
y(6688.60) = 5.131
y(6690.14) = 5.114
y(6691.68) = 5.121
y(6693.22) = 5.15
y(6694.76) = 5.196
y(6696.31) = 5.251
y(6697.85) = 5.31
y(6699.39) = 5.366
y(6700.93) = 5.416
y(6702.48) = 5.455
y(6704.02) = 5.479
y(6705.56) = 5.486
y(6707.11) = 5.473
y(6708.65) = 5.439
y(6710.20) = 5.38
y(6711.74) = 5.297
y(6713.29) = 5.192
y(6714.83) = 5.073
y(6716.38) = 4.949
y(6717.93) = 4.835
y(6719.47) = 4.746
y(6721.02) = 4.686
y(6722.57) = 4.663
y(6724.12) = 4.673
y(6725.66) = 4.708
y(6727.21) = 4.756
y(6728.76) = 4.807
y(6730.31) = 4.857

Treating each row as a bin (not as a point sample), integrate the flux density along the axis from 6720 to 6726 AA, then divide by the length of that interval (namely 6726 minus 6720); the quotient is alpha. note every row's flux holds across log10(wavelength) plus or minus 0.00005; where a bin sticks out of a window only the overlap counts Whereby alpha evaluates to 4.68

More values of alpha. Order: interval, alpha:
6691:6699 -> 5.21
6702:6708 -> 5.48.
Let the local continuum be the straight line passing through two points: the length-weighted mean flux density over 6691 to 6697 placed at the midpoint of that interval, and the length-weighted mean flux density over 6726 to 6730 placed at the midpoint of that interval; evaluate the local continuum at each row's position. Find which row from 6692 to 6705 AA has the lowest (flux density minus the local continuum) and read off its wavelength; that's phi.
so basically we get 6693.22 AA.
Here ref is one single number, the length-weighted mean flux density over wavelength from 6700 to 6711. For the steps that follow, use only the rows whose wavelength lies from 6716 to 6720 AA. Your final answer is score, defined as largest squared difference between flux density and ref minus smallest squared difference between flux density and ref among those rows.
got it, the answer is 0.24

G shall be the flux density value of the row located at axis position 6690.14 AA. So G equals 5.114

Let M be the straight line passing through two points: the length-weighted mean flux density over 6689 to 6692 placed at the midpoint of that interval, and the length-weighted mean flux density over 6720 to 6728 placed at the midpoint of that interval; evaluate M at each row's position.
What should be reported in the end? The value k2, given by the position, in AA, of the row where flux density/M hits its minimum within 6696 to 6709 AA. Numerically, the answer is 6696.31 AA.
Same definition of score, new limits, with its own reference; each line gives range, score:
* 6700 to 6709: 0.00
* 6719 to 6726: 0.12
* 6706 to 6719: 0.37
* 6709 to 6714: 0.06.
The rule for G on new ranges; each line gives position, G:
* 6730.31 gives 4.857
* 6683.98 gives 5.336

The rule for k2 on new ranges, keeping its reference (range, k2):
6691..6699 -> 6691.68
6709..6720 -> 6719.47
